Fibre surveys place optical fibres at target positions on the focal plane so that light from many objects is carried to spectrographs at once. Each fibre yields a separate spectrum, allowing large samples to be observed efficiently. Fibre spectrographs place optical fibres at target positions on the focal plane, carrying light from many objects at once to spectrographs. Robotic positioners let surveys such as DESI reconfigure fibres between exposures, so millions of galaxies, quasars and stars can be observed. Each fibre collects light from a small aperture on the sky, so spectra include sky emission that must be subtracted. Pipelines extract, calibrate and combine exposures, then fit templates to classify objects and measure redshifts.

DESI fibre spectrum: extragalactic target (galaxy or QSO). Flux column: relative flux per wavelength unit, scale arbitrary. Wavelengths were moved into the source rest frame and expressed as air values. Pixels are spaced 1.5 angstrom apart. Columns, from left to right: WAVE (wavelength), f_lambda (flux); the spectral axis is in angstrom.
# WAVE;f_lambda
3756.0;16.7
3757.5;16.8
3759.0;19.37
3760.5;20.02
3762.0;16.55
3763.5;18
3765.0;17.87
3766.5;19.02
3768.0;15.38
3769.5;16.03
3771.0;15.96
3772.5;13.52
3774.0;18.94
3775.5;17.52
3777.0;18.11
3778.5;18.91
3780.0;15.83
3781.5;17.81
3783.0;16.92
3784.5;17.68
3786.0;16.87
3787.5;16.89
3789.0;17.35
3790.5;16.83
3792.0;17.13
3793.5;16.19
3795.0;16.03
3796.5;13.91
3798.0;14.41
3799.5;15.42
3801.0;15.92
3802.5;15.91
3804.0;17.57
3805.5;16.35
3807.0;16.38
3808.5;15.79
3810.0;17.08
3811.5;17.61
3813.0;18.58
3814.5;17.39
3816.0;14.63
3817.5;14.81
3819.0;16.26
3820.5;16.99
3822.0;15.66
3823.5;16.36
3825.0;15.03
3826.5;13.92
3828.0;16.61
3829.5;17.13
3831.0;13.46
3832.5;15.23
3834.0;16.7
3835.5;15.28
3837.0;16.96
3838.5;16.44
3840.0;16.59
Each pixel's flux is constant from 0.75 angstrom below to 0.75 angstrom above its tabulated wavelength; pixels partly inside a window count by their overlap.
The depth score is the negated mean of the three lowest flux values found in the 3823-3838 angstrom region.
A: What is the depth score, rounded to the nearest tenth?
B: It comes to -14.1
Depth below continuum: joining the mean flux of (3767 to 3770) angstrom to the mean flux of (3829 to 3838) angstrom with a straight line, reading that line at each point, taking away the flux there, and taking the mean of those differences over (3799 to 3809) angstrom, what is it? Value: -0.4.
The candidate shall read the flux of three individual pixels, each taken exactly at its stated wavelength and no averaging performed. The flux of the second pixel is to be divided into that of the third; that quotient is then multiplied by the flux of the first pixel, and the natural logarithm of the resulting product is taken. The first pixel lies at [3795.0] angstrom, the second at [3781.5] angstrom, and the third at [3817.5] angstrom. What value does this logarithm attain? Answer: 2.6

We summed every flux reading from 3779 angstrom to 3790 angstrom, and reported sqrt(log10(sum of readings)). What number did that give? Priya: 1.44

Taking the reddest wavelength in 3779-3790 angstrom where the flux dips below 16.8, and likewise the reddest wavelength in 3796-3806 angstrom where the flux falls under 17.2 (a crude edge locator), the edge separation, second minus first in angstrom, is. 25.5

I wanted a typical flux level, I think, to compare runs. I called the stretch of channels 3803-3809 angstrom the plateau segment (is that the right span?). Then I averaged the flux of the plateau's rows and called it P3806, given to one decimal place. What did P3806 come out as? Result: 16.5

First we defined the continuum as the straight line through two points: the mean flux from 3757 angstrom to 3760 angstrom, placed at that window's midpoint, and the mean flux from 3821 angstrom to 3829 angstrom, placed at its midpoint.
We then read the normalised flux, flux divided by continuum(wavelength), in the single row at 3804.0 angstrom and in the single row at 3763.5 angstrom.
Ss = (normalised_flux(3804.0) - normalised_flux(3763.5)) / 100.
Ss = 0.0007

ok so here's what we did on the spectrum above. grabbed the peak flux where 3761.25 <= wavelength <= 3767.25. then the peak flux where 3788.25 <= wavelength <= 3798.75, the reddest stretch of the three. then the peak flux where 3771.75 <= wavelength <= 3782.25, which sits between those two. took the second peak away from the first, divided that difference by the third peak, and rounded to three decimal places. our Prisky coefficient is 0.088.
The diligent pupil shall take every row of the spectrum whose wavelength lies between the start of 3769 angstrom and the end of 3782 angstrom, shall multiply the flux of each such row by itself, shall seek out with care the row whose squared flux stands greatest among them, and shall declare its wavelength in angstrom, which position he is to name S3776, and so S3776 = 3774.0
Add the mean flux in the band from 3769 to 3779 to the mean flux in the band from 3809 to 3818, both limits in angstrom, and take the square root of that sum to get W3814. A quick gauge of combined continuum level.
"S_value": 5.80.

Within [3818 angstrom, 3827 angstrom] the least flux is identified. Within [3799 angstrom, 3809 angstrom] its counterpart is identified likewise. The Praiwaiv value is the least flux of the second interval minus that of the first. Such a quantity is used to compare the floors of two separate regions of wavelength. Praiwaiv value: 1.5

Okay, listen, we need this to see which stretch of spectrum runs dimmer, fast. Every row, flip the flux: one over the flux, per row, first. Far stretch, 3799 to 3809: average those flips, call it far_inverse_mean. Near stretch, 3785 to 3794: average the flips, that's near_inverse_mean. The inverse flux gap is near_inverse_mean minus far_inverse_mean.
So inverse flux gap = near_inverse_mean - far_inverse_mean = -0.0026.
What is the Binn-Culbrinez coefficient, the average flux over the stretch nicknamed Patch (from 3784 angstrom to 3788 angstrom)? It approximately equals 17.1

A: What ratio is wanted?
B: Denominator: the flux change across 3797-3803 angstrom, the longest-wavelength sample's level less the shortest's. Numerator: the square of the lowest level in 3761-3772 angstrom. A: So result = 158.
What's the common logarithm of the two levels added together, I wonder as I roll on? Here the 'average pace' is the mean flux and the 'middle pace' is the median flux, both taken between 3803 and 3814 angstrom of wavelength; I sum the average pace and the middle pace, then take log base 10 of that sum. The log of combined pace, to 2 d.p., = 1.53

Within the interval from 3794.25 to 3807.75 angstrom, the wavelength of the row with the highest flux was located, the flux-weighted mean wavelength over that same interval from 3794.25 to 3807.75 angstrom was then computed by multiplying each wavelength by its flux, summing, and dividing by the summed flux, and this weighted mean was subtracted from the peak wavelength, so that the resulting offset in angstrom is 2.8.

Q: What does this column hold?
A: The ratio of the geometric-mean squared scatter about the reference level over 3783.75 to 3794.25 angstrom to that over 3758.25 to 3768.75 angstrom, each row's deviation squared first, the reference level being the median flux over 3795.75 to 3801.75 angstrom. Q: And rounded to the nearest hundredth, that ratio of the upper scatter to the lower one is 0.65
